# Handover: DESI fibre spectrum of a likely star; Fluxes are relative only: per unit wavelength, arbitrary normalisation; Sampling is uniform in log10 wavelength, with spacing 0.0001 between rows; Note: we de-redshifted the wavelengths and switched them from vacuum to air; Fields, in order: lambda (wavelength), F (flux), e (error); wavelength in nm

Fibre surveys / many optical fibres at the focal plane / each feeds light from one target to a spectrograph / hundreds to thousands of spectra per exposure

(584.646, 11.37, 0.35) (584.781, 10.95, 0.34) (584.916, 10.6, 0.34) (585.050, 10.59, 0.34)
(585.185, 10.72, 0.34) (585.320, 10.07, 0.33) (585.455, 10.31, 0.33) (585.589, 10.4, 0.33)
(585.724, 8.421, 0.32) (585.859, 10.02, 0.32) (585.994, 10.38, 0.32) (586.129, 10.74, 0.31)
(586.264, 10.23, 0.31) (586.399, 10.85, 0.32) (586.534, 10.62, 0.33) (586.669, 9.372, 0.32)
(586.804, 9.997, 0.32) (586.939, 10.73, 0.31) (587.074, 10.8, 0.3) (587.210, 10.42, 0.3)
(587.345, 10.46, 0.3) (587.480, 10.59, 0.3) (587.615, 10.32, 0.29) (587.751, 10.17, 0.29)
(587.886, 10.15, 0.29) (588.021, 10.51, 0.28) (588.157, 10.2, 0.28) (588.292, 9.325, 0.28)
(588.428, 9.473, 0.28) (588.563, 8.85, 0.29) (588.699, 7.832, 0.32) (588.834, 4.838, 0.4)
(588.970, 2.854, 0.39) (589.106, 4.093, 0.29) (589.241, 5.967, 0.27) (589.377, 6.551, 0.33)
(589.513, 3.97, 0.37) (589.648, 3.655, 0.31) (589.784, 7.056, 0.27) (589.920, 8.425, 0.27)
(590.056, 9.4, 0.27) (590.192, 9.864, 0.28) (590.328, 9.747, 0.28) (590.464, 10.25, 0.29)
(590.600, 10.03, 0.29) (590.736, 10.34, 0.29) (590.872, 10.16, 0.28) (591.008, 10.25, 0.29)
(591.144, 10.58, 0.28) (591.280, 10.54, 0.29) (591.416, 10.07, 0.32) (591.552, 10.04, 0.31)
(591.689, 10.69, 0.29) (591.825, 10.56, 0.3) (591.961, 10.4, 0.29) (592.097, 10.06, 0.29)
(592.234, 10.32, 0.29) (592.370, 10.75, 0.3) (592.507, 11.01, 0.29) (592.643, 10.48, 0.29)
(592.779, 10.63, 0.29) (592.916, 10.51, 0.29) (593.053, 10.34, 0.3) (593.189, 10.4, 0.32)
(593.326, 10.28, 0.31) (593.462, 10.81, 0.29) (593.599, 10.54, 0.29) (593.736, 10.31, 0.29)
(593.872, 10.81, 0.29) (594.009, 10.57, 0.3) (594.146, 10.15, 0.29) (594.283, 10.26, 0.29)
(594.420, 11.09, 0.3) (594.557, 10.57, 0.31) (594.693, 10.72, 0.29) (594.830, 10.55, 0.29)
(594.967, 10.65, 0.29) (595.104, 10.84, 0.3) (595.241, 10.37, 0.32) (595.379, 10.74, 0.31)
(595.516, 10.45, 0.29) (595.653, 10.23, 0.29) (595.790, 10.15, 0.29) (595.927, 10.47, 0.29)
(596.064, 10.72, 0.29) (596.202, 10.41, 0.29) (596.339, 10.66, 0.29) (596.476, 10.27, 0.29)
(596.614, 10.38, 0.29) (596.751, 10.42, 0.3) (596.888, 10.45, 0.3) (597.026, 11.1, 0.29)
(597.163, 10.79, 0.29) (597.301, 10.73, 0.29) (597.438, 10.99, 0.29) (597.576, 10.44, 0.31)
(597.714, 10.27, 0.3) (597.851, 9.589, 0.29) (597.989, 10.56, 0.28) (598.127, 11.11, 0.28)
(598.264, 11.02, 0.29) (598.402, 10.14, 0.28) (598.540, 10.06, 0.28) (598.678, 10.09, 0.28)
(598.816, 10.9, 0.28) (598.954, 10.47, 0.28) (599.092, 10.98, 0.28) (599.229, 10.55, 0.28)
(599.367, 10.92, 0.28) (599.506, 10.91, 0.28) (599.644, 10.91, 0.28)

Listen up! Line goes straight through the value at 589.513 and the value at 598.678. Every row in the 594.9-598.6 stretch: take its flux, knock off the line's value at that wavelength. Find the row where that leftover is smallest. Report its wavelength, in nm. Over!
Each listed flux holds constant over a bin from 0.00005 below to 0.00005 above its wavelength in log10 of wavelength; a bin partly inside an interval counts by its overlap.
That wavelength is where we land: 597.851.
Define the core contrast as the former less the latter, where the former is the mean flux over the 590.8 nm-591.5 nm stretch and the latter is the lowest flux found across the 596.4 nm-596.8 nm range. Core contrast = 0.1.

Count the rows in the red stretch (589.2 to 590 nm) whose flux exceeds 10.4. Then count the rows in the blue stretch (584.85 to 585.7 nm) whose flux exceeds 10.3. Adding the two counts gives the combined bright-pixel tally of 5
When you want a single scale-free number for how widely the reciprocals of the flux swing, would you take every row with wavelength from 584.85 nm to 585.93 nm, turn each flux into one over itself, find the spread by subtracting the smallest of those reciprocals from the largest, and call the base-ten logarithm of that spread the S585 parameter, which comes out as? -1.6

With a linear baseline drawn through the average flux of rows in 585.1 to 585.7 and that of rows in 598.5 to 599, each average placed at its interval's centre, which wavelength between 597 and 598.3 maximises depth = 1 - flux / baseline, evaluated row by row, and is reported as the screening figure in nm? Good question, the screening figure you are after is 597.851 nm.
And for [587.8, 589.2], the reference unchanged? 588.970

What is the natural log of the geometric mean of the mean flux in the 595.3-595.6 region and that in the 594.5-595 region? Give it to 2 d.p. 2.36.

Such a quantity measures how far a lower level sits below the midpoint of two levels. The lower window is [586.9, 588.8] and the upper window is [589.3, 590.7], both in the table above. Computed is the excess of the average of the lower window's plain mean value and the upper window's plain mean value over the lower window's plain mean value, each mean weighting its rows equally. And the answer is -1.0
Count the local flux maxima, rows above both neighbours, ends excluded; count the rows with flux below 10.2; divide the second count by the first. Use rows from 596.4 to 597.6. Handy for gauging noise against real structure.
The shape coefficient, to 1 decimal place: 0.0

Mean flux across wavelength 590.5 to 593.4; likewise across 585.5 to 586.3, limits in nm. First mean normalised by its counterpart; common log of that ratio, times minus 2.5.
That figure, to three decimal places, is -0.039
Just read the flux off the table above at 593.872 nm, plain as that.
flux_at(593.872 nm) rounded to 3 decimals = 10.810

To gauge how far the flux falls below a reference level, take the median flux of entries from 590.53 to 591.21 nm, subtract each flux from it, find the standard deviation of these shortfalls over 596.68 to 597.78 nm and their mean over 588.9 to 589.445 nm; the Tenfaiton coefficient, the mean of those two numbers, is 2.8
